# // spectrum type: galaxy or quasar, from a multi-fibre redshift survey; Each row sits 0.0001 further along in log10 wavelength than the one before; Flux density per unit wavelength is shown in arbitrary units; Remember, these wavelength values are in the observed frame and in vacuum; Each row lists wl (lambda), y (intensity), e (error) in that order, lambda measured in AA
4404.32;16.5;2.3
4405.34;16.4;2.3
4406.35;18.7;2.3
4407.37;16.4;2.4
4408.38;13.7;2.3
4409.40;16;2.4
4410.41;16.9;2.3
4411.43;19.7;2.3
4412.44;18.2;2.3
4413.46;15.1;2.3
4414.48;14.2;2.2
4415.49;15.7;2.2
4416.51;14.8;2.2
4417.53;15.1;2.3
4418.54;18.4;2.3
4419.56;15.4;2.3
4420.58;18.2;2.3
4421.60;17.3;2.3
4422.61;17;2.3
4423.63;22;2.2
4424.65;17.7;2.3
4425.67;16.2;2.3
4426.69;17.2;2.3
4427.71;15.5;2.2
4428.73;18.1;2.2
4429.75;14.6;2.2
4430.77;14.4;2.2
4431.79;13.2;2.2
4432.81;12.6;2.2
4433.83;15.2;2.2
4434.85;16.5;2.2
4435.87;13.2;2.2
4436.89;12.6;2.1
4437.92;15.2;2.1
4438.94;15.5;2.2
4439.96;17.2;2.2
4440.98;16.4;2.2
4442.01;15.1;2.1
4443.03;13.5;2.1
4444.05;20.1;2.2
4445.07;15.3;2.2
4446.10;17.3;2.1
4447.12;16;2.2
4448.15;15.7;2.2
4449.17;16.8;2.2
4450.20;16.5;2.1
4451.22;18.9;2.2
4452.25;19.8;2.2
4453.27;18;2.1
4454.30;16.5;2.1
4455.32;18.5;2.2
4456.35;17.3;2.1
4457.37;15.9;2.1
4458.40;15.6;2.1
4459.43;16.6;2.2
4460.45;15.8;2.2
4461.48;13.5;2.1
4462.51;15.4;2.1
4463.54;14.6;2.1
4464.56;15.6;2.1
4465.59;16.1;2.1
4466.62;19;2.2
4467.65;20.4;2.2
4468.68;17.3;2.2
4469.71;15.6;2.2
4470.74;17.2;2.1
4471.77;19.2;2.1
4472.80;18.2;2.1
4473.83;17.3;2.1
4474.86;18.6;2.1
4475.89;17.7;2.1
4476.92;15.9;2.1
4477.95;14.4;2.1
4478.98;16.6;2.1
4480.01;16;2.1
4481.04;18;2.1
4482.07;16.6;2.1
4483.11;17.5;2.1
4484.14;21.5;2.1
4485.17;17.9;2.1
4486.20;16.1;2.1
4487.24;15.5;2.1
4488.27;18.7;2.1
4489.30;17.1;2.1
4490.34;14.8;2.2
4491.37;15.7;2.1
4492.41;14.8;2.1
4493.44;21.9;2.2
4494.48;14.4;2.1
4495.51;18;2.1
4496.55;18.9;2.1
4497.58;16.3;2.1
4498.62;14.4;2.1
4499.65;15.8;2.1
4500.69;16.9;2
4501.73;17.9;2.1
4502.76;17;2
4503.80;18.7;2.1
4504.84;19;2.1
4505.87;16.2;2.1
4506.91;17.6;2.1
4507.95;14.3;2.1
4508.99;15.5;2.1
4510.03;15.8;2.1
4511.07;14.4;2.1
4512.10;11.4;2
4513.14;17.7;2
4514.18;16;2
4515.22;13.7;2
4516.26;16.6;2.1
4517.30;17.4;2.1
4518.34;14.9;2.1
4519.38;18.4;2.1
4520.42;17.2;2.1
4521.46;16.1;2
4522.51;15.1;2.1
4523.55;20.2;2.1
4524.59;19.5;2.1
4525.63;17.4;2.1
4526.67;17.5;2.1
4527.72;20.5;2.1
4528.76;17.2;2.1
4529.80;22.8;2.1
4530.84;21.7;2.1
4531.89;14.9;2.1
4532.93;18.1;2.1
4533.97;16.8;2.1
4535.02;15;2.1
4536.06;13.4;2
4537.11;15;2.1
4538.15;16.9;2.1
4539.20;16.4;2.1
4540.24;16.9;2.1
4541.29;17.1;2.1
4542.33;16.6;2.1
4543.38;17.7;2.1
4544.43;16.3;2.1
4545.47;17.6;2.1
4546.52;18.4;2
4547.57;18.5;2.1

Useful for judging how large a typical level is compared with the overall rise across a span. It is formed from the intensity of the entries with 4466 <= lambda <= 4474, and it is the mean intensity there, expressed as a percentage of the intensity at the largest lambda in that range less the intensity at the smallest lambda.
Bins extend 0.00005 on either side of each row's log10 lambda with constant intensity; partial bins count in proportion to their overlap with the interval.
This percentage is -1060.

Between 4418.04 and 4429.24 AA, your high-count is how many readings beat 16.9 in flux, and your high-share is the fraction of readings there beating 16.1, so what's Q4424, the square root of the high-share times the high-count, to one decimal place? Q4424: 2.6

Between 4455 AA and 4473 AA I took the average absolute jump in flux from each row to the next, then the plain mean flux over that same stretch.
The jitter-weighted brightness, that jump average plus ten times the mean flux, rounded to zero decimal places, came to 169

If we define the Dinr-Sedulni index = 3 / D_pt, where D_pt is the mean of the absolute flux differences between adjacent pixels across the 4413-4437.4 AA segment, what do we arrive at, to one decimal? 1.6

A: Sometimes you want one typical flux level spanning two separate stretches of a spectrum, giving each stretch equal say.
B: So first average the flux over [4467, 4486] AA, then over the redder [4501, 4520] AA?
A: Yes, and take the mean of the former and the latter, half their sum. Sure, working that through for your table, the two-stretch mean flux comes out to 16.9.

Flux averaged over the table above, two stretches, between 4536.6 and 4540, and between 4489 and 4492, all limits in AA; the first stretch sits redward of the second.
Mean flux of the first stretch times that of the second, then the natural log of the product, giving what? 5.54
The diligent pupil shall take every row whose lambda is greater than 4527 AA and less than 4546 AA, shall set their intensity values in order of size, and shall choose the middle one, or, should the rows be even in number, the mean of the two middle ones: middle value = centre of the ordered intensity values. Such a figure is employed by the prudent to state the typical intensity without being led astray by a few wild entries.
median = 16.9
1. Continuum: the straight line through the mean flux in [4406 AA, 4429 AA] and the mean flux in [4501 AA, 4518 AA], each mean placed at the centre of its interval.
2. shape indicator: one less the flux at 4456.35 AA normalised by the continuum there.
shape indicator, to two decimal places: -0.04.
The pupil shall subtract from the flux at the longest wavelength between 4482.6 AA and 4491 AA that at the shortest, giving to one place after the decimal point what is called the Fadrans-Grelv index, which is -2.7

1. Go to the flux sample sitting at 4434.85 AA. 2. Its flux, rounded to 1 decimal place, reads 16.5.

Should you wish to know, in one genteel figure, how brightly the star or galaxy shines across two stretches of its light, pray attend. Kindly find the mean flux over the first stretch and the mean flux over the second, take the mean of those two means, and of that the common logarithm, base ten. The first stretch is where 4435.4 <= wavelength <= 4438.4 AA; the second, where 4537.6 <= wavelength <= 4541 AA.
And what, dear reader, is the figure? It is 1.18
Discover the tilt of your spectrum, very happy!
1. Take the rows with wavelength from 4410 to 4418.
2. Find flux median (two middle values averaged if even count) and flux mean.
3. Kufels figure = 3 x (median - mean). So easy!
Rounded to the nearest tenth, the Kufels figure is -2.4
